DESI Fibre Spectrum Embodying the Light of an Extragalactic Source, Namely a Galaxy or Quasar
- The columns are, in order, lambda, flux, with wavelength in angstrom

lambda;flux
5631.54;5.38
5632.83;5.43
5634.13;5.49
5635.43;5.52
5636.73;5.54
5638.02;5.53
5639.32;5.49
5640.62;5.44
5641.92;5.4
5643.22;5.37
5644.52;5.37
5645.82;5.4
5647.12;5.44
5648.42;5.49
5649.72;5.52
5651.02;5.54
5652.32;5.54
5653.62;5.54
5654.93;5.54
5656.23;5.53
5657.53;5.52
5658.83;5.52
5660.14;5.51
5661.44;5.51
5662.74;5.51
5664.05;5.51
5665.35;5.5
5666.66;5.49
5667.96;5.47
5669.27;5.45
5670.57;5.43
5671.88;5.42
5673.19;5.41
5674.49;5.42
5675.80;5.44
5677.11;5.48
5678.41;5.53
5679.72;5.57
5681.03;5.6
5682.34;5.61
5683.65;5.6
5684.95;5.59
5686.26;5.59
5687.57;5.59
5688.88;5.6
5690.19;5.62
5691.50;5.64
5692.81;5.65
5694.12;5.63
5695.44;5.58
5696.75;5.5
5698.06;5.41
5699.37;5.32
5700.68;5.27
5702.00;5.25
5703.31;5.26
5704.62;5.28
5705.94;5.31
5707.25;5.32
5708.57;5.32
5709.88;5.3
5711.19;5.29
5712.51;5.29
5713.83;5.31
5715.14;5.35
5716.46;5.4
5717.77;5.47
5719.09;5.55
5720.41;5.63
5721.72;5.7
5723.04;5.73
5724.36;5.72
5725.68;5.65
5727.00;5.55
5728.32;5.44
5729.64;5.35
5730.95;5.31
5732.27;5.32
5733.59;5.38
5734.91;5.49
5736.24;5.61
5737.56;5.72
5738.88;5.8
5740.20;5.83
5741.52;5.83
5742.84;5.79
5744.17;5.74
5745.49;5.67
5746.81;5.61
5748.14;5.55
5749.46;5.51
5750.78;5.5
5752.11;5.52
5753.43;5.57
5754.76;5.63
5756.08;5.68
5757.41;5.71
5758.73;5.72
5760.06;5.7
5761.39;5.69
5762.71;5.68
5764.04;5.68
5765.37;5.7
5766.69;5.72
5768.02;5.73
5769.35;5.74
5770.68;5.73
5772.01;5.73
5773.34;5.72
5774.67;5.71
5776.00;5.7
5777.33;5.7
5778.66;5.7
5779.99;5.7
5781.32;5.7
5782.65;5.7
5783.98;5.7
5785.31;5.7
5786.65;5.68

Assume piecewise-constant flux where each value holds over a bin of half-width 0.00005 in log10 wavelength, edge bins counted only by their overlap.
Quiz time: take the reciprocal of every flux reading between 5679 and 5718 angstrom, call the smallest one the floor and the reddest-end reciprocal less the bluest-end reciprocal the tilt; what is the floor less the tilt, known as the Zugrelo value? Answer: 0.174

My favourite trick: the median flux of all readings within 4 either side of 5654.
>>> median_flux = 5.54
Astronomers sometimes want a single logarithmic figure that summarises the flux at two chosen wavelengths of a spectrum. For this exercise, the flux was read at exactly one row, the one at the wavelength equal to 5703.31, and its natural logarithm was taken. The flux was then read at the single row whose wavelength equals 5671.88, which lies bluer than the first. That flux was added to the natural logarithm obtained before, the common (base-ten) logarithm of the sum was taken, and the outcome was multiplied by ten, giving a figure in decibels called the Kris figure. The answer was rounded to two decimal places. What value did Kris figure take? 8.50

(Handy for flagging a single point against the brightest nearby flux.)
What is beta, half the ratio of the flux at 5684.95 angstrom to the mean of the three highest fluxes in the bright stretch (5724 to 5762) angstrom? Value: 0.480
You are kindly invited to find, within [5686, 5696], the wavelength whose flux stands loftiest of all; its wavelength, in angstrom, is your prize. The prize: 5692.81 angstrom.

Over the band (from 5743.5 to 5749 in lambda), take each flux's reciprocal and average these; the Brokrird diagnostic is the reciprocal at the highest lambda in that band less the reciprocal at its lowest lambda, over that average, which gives 0.034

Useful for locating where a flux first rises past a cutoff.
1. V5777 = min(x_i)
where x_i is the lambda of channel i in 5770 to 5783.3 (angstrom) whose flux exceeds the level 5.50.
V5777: 5770.68 angstrom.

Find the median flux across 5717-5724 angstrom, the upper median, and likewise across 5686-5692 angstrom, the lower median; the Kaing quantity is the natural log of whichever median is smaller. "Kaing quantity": 1.72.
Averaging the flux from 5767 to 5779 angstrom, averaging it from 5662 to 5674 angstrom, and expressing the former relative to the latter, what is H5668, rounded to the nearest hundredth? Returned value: 1.05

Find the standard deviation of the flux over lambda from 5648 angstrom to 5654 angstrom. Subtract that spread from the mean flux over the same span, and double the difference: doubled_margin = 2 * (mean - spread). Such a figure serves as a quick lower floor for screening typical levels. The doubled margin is 11.0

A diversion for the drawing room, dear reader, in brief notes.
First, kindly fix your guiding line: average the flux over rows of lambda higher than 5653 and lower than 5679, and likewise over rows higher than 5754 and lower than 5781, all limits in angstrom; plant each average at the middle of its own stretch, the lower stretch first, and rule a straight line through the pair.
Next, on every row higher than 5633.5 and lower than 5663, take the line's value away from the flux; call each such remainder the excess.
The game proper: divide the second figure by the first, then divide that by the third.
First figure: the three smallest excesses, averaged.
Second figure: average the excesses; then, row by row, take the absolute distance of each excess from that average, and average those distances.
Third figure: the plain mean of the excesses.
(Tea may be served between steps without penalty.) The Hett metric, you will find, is -17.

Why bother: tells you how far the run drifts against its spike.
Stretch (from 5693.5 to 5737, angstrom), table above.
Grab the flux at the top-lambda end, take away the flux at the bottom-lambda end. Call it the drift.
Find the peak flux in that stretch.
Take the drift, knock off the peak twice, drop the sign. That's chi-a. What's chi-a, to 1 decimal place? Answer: 11.5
